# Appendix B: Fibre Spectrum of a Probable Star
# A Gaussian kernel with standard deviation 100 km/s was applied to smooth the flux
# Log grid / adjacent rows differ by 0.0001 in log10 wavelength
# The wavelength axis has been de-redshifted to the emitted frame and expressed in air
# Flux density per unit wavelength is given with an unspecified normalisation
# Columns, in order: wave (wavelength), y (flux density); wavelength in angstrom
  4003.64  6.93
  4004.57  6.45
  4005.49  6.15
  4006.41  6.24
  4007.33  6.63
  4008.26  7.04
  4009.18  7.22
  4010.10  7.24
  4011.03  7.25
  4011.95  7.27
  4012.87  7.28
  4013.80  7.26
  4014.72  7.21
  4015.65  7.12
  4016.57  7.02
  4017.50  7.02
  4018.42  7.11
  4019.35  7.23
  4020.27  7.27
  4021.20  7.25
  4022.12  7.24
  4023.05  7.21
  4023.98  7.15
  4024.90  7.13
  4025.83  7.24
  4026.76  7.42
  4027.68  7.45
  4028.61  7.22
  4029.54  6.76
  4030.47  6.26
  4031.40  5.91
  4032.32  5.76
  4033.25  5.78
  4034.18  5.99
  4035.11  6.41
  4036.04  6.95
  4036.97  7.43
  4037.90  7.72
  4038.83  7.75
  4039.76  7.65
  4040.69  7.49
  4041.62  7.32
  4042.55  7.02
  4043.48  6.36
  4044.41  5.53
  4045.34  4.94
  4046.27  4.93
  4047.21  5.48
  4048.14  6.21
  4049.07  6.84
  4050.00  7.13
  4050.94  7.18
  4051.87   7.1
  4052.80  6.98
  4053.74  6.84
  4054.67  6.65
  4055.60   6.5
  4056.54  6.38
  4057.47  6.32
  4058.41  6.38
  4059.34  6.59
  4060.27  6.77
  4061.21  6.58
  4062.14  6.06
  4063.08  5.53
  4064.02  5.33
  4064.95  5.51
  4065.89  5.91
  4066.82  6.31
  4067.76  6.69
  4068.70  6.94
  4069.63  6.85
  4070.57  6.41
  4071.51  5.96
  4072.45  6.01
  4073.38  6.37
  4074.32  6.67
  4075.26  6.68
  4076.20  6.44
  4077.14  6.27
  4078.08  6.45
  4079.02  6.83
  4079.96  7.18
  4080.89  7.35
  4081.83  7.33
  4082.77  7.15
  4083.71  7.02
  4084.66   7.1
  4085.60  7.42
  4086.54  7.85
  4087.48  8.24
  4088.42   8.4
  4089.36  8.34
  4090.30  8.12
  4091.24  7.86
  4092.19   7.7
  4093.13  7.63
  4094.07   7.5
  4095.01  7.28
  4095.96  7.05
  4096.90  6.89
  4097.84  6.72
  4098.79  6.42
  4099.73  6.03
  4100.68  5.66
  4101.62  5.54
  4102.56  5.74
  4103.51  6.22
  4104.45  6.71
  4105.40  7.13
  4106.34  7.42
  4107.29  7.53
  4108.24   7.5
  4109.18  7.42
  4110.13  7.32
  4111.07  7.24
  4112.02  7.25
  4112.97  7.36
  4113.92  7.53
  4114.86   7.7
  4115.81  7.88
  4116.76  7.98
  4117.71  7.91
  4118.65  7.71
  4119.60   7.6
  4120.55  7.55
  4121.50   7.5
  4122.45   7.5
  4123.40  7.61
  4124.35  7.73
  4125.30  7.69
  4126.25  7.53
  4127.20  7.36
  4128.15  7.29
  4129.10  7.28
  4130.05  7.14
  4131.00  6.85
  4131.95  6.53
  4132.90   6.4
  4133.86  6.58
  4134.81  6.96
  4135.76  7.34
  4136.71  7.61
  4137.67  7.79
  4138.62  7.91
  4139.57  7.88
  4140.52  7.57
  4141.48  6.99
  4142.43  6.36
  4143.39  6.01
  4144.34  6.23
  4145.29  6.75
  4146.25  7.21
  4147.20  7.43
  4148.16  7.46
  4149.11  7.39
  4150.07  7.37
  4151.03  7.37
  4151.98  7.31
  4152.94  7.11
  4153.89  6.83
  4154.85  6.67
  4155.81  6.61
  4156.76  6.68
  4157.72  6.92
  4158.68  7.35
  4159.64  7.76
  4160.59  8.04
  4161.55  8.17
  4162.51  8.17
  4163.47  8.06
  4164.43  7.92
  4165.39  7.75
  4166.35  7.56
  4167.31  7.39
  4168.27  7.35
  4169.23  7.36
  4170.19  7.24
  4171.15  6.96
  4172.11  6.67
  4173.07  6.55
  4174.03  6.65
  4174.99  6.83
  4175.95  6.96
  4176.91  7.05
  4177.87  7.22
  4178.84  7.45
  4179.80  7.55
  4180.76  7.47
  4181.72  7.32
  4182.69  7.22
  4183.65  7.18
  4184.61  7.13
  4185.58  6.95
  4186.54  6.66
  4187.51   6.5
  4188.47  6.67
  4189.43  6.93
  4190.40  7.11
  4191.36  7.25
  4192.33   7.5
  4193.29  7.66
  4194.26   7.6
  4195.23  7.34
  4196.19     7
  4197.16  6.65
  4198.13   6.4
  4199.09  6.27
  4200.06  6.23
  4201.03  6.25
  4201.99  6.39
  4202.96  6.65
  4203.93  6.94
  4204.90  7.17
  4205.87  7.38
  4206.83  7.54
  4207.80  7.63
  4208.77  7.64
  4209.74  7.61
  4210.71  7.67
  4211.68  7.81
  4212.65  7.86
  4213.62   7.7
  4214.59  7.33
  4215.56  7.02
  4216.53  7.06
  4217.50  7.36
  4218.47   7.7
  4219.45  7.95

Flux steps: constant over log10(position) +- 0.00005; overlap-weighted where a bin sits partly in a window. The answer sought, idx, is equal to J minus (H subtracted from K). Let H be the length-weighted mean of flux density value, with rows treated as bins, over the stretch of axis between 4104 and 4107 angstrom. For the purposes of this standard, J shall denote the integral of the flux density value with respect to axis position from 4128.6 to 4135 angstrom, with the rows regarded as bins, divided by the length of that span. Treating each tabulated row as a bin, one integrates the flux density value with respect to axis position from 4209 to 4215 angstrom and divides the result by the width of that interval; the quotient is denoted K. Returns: 6.3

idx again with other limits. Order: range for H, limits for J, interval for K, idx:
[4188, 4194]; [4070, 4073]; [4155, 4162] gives 6.0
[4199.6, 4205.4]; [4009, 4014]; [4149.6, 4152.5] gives 6.5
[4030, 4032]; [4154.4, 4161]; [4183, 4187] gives 6.2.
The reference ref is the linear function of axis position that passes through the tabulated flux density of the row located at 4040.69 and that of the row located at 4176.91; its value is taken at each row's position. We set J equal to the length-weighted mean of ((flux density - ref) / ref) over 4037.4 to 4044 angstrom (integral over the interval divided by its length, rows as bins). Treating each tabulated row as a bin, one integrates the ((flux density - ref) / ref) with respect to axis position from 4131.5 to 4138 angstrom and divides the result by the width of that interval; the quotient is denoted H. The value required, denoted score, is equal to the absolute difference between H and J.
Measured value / 0.00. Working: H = -0.02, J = -0.02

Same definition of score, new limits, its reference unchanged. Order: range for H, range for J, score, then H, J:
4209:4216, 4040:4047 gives 0.26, 0.09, -0.17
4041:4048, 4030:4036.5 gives 0.02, -0.20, -0.18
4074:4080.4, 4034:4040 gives 0.05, -0.10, -0.05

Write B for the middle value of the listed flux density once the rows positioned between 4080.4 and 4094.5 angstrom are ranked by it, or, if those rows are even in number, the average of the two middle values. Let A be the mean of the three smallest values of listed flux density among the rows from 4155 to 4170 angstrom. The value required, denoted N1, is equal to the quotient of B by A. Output 1.13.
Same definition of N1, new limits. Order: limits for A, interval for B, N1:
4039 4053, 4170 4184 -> 1.40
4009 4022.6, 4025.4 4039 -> 0.99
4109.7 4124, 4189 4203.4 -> 0.95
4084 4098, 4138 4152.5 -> 1.07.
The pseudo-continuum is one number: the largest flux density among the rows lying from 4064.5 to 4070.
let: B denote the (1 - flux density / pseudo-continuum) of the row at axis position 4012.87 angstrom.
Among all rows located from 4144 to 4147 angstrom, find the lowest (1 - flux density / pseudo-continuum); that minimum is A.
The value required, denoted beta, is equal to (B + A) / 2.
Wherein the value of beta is -0.04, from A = -0.039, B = -0.05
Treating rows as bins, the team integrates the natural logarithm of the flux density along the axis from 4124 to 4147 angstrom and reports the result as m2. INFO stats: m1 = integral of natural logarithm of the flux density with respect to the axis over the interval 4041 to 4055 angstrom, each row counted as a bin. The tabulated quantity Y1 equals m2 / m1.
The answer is 1.7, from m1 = 26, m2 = 45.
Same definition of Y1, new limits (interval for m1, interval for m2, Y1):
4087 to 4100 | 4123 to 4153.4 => 2.3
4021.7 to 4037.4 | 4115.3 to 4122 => 0.5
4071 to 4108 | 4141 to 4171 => 0.8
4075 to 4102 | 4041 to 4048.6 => 0.3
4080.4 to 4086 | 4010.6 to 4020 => 1.7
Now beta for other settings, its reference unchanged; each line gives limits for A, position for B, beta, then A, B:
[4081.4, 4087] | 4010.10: -0.09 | -0.131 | -0.04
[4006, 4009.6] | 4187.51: 0.01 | -0.040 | 0.06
